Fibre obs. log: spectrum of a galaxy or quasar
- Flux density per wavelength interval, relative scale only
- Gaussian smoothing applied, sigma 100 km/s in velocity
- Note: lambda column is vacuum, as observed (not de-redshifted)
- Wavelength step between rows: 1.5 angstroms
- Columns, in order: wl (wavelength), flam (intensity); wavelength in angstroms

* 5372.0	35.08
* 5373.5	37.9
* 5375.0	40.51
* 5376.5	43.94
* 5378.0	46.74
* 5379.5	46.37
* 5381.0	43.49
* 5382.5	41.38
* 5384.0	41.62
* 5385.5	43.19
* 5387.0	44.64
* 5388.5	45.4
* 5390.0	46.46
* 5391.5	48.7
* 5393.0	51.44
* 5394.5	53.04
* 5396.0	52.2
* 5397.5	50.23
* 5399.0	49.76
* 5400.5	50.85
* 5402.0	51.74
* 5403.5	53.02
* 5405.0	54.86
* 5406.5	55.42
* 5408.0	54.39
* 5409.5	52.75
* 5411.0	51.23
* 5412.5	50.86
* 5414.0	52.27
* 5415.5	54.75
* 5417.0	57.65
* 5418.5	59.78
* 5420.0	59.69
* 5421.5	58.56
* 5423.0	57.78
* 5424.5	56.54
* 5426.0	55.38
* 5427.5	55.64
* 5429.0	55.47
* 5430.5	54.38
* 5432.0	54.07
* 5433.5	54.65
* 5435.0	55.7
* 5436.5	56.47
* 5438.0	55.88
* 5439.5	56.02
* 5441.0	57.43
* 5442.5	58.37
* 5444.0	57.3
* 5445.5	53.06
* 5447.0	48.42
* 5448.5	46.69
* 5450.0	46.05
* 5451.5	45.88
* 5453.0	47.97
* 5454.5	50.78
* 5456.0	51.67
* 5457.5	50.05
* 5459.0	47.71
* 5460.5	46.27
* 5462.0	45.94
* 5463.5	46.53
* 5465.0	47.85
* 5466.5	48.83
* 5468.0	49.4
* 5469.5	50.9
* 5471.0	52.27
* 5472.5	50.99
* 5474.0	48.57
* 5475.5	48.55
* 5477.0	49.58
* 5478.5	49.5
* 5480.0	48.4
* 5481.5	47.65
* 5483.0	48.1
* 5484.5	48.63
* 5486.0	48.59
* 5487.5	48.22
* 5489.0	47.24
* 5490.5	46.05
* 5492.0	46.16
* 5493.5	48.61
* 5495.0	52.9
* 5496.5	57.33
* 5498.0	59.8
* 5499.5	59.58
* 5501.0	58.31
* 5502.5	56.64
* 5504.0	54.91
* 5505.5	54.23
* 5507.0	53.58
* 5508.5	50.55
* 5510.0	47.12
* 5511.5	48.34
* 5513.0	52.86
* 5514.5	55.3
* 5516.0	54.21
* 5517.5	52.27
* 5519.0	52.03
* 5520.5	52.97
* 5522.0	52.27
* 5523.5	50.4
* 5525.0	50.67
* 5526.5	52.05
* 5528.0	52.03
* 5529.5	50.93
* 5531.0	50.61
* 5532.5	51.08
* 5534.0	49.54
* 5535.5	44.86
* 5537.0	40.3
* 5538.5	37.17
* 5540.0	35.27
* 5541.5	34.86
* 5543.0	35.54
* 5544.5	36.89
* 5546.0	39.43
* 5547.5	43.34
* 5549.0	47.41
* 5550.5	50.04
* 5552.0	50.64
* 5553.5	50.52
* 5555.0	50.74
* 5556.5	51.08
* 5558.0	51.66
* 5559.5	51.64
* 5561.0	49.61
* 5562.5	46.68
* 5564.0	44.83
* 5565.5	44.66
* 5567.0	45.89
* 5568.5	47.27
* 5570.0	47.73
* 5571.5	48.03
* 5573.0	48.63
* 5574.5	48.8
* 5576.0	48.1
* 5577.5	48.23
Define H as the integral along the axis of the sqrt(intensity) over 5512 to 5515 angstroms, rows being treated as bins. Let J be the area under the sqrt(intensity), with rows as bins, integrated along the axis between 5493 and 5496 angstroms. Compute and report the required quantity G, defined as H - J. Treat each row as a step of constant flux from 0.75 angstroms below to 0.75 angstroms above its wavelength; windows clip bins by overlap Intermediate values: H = 21.9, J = 21.5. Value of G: 0.4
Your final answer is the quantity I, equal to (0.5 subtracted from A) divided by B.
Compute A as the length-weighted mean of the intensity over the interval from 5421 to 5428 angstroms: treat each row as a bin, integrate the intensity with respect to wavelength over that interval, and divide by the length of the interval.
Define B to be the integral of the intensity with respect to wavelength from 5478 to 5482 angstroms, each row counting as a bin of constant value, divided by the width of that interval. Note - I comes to 1.16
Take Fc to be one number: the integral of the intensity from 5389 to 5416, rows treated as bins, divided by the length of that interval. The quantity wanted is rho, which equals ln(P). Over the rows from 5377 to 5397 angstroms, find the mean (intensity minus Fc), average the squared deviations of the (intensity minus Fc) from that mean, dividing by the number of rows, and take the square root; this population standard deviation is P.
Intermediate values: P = 3.7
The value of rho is 1.3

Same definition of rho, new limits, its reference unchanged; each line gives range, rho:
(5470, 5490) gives 0.3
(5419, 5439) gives 0.5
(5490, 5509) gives 1.5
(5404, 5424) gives 1.1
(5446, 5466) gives 0.6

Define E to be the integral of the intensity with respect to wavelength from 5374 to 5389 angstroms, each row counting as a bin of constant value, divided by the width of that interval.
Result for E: 44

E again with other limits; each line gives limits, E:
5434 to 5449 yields 55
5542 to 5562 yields 47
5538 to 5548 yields 37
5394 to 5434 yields 54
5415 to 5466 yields 53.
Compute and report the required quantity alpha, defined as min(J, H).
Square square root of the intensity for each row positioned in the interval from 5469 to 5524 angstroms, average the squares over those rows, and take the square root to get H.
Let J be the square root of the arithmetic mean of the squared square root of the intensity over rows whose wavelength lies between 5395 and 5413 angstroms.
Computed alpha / 7.17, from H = 7.17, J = 7.23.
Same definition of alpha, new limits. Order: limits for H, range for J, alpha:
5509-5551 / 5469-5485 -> 6.87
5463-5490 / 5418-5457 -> 6.99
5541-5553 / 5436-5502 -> 6.50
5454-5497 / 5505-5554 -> 6.92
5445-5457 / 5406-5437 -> 6.99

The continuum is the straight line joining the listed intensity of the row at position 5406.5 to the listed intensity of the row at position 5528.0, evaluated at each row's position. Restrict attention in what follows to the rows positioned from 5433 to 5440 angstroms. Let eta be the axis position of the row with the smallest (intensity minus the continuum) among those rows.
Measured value 5433.5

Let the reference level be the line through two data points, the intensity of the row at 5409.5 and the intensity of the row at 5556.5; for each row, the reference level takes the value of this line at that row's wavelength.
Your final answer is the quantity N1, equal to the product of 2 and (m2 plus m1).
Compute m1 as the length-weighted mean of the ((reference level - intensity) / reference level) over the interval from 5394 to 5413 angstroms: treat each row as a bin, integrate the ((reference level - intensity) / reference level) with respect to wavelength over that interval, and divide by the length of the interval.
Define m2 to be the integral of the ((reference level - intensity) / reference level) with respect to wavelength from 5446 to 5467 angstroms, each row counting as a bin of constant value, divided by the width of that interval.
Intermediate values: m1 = 0.01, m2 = 0.08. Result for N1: 0.18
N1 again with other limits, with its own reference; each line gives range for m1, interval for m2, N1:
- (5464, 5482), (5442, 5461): 0.19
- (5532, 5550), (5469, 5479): 0.46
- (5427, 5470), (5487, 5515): 0.00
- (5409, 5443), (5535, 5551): 0.31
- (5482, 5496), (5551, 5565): 0.19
